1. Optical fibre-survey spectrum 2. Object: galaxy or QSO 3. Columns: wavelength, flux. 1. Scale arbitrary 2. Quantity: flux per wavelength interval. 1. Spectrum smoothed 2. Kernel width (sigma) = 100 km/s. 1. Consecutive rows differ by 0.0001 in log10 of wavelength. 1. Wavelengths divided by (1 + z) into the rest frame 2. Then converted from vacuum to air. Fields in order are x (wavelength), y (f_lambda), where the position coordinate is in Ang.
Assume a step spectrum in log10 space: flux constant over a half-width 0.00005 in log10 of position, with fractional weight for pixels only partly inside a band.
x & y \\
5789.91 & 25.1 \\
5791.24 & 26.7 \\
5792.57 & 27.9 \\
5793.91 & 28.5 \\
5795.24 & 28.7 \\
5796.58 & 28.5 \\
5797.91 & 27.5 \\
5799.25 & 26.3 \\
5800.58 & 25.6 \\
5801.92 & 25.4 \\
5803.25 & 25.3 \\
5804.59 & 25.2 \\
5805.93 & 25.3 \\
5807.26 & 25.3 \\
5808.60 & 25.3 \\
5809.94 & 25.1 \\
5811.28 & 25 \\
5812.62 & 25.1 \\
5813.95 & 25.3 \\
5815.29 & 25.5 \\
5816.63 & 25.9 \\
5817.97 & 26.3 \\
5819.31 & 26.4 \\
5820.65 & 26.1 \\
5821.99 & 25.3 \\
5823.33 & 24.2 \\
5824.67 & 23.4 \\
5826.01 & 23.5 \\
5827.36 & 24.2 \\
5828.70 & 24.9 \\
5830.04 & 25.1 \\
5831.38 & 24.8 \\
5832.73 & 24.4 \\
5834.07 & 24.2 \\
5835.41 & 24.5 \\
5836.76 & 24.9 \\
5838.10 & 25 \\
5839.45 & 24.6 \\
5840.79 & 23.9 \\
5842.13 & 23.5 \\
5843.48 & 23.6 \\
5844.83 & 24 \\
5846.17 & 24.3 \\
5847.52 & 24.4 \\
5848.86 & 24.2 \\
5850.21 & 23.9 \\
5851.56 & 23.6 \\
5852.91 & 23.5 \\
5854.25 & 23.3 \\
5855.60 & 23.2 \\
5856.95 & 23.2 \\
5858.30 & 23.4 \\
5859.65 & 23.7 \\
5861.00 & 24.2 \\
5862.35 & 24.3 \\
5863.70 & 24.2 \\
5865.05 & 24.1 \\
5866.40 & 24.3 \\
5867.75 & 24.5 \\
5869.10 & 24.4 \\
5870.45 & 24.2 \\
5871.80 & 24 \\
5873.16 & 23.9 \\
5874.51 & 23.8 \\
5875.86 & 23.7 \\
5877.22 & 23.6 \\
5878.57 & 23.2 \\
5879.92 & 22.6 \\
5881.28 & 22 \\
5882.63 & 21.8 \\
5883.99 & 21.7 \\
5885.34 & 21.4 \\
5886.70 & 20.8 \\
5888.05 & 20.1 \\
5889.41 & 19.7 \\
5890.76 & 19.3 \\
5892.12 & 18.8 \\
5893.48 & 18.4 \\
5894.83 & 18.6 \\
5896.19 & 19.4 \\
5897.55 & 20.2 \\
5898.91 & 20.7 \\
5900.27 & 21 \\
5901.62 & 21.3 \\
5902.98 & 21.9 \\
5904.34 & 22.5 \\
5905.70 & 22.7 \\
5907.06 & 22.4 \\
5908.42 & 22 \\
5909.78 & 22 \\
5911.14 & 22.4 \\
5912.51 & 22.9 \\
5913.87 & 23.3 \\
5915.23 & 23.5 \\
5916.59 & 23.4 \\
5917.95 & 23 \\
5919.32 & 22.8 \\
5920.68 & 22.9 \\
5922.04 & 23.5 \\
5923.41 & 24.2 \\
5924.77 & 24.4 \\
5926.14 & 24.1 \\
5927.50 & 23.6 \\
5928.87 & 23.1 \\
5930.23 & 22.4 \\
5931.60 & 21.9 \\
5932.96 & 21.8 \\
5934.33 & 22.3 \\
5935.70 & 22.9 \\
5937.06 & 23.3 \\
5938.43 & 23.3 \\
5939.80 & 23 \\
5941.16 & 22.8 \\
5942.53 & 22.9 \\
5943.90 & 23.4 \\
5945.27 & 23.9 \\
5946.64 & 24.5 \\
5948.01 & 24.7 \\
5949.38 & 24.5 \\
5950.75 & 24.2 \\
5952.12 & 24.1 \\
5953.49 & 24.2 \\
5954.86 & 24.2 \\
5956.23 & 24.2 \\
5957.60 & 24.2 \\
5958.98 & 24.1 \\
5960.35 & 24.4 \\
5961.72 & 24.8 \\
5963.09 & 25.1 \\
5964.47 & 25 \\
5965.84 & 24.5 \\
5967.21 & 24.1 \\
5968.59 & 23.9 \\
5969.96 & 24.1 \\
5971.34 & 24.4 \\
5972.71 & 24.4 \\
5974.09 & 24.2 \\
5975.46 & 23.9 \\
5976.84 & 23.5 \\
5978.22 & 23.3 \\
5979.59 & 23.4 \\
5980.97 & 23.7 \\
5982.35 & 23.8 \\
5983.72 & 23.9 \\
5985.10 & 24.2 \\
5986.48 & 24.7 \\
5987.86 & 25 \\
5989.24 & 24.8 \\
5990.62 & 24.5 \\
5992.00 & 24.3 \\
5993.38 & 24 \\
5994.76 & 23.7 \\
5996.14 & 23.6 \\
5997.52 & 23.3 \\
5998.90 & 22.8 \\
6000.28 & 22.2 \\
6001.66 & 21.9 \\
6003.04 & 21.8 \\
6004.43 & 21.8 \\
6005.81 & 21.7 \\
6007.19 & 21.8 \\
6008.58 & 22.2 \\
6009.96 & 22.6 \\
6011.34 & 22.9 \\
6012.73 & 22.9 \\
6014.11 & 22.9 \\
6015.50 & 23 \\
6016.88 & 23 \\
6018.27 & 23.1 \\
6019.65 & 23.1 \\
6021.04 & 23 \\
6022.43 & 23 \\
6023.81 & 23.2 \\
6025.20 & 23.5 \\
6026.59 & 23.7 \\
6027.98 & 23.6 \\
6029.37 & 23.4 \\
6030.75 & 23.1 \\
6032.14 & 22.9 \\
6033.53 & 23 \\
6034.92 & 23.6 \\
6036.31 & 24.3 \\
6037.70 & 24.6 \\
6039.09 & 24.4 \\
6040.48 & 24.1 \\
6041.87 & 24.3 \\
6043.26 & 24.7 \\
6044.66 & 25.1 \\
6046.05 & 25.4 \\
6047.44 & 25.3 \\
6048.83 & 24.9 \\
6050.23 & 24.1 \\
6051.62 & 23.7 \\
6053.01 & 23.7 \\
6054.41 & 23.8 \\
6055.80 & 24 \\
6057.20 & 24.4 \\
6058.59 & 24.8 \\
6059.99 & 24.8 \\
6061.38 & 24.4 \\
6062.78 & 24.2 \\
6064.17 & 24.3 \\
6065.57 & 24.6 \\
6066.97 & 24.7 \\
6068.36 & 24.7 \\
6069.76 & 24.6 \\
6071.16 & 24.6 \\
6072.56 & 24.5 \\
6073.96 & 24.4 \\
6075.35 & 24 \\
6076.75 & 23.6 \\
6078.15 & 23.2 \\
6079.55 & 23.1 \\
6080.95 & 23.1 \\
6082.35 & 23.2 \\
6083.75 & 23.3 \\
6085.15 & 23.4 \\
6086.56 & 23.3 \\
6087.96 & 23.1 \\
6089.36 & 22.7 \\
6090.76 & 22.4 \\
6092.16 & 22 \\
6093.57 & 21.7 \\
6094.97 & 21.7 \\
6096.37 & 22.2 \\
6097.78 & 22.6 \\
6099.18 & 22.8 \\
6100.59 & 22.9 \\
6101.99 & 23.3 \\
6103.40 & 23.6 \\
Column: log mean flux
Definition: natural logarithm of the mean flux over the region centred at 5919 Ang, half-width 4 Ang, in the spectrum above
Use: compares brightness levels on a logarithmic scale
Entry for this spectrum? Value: 3.14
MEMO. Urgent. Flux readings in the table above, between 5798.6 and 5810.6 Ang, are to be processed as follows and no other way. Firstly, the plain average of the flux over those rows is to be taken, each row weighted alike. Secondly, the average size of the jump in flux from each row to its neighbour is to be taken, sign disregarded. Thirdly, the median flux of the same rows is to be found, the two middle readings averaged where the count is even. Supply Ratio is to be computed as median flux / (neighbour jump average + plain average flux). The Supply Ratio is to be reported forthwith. 0.988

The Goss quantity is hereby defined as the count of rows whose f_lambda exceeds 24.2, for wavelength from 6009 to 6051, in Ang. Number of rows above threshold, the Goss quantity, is 9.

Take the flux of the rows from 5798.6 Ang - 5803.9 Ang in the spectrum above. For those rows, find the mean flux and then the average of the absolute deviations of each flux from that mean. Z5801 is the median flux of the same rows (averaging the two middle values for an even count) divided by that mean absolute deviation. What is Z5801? 78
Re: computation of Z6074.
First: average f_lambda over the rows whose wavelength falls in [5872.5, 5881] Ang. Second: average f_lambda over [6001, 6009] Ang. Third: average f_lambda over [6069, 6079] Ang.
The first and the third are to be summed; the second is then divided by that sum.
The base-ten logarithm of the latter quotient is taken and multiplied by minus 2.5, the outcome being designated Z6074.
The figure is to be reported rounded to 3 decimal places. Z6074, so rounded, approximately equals 0.844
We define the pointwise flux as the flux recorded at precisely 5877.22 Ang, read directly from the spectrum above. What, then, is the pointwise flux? 23.6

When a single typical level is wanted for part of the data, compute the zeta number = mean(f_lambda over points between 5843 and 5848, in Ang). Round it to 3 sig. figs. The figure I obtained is 24.1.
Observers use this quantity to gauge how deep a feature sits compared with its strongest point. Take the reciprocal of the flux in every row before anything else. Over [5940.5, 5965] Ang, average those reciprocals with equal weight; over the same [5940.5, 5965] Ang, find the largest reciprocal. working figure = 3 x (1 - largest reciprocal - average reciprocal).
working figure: 2.74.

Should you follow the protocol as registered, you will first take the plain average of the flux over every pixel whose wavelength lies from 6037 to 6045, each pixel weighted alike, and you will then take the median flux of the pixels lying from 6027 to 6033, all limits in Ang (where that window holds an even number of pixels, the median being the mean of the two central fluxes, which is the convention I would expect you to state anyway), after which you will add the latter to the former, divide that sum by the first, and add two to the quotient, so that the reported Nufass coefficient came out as 3.95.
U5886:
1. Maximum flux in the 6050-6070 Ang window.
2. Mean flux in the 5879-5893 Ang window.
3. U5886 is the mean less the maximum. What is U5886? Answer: -4.0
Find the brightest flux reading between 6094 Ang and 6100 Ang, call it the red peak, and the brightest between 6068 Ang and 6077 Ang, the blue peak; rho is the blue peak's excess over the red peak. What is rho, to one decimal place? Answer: 1.9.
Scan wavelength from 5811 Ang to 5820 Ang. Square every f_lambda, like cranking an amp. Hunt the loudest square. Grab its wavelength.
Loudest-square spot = 5819.31 Ang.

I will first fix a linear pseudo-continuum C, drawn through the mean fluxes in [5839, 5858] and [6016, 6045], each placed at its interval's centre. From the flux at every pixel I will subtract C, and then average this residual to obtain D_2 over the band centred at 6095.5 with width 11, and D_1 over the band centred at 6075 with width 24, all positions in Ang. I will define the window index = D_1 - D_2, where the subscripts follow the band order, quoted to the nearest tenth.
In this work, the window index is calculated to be 1.6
